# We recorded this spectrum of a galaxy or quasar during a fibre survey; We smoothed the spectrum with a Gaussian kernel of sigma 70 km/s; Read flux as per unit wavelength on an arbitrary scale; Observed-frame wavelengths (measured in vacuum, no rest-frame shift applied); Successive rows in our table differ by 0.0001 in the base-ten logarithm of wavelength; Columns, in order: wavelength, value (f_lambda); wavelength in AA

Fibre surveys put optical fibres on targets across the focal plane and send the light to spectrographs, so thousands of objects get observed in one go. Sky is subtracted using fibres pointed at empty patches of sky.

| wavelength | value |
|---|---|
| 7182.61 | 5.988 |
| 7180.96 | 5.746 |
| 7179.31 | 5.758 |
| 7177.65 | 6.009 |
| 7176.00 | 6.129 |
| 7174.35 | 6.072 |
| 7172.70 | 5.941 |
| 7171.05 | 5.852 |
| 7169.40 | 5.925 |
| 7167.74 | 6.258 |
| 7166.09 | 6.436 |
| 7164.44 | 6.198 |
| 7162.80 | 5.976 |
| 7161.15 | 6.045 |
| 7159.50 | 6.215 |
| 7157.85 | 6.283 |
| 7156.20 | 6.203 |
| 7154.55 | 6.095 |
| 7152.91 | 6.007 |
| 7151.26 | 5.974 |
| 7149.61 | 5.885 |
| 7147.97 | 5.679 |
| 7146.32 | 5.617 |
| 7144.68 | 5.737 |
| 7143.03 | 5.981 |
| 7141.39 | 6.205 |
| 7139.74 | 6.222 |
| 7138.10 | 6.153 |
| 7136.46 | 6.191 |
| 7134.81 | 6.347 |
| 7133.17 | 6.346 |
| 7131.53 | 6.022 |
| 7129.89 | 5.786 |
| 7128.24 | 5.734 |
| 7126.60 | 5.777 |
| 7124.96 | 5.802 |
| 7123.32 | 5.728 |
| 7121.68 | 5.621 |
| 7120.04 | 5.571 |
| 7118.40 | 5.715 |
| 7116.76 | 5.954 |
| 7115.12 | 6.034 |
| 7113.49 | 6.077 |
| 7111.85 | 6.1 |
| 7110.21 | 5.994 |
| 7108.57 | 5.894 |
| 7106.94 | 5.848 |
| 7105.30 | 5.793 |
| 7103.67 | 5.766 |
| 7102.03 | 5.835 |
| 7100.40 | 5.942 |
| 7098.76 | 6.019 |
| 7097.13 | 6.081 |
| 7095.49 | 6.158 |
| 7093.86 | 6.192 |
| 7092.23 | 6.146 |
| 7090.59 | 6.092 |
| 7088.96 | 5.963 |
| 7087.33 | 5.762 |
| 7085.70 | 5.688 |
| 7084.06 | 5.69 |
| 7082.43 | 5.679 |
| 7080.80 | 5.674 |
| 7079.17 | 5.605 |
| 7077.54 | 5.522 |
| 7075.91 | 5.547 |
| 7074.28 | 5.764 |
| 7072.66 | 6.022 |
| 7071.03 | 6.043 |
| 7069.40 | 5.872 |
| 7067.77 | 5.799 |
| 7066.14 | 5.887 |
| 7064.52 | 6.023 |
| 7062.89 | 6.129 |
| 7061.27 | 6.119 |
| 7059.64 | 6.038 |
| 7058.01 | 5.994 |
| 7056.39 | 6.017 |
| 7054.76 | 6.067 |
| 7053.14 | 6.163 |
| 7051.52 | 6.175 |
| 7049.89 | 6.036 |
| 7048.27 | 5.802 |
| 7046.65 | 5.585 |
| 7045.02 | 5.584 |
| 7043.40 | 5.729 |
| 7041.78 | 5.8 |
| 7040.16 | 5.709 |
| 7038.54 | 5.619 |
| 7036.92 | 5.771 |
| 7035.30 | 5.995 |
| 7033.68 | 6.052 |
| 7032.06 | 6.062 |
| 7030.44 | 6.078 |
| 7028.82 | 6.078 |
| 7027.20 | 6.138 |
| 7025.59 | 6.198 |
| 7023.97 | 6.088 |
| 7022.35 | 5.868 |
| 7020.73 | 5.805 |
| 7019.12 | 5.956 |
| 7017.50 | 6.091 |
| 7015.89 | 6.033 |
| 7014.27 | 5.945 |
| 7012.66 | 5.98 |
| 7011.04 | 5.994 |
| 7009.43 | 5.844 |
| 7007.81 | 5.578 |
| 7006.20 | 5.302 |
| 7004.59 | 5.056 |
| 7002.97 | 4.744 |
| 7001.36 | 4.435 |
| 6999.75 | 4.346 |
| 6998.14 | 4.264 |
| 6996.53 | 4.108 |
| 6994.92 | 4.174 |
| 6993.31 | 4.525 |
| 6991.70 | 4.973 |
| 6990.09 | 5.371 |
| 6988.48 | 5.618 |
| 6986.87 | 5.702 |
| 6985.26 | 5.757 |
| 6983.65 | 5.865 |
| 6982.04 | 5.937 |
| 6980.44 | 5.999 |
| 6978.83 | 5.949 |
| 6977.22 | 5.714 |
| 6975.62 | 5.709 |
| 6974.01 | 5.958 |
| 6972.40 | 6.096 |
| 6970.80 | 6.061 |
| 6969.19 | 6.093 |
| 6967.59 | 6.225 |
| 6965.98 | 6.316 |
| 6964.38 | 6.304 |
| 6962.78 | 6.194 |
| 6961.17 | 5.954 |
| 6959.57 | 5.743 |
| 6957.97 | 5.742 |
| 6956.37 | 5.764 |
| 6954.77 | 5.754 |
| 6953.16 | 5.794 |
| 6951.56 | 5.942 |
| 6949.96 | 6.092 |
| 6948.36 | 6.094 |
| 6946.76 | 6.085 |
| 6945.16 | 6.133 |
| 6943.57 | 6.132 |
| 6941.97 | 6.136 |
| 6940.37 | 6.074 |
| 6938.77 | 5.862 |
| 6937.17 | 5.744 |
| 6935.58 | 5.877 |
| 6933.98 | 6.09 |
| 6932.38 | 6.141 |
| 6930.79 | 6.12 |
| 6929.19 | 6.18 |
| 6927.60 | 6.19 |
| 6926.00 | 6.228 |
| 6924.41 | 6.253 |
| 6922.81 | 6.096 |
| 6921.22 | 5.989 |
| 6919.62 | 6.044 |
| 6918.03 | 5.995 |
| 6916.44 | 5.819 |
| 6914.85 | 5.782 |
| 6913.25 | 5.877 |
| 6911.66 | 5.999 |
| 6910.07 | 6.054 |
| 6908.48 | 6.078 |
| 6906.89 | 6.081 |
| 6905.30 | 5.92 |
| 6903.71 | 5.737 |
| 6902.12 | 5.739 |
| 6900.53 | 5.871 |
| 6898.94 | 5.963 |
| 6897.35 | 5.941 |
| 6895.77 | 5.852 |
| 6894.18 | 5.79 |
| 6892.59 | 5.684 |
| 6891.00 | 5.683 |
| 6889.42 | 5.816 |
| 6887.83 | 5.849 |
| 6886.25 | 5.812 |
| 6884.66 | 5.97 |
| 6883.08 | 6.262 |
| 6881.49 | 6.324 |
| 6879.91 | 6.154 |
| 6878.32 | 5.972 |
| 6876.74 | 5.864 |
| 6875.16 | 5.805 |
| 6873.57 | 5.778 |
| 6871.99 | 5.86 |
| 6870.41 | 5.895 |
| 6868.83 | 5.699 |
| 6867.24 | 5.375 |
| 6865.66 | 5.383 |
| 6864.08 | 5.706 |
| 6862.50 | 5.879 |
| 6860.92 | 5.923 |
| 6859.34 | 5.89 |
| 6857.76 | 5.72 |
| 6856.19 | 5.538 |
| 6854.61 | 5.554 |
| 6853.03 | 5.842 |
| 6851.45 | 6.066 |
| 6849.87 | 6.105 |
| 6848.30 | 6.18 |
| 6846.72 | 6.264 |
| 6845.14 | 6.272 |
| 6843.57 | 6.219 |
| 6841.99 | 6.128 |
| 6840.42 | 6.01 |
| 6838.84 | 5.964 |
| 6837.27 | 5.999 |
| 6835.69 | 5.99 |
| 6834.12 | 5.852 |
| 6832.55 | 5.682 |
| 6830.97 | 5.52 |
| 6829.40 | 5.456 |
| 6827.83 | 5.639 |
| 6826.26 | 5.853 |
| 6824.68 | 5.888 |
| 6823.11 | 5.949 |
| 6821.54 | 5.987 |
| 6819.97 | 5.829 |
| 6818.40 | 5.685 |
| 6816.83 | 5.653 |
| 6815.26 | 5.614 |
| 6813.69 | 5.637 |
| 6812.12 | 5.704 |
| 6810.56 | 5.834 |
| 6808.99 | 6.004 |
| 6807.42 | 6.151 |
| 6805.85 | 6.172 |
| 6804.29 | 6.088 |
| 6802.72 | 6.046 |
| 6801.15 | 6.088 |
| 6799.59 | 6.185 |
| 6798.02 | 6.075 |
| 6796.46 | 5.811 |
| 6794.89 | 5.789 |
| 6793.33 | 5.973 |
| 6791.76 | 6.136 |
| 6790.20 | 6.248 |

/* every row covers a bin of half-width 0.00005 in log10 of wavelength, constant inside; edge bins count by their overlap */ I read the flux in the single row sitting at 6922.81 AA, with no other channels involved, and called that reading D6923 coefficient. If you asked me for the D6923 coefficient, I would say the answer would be 6.096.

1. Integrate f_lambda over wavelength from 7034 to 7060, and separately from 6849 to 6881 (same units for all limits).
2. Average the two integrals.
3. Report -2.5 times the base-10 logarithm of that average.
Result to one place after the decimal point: -5.6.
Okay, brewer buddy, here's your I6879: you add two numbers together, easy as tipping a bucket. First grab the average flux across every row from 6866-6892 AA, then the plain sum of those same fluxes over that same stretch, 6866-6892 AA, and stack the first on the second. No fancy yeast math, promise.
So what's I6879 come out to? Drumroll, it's 100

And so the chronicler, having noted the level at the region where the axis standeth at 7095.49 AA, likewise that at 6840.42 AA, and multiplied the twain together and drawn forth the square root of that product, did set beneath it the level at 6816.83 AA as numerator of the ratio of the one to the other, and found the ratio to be 0.93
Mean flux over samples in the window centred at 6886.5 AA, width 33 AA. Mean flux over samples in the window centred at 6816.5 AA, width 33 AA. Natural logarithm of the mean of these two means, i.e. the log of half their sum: 1.77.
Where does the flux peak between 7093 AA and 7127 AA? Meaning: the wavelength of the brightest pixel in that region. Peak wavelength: 7093.86 AA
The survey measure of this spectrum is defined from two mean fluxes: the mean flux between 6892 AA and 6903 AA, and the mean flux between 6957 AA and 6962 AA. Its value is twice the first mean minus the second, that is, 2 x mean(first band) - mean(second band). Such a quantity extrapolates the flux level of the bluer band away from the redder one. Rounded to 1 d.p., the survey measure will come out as 5.9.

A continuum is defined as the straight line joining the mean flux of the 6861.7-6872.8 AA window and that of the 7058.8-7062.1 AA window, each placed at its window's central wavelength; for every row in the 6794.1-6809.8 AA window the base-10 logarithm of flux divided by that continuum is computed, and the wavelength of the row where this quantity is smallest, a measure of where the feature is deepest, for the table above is 6794.89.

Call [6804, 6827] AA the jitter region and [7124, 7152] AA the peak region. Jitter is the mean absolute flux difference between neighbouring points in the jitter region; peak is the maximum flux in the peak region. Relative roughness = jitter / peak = 0.013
